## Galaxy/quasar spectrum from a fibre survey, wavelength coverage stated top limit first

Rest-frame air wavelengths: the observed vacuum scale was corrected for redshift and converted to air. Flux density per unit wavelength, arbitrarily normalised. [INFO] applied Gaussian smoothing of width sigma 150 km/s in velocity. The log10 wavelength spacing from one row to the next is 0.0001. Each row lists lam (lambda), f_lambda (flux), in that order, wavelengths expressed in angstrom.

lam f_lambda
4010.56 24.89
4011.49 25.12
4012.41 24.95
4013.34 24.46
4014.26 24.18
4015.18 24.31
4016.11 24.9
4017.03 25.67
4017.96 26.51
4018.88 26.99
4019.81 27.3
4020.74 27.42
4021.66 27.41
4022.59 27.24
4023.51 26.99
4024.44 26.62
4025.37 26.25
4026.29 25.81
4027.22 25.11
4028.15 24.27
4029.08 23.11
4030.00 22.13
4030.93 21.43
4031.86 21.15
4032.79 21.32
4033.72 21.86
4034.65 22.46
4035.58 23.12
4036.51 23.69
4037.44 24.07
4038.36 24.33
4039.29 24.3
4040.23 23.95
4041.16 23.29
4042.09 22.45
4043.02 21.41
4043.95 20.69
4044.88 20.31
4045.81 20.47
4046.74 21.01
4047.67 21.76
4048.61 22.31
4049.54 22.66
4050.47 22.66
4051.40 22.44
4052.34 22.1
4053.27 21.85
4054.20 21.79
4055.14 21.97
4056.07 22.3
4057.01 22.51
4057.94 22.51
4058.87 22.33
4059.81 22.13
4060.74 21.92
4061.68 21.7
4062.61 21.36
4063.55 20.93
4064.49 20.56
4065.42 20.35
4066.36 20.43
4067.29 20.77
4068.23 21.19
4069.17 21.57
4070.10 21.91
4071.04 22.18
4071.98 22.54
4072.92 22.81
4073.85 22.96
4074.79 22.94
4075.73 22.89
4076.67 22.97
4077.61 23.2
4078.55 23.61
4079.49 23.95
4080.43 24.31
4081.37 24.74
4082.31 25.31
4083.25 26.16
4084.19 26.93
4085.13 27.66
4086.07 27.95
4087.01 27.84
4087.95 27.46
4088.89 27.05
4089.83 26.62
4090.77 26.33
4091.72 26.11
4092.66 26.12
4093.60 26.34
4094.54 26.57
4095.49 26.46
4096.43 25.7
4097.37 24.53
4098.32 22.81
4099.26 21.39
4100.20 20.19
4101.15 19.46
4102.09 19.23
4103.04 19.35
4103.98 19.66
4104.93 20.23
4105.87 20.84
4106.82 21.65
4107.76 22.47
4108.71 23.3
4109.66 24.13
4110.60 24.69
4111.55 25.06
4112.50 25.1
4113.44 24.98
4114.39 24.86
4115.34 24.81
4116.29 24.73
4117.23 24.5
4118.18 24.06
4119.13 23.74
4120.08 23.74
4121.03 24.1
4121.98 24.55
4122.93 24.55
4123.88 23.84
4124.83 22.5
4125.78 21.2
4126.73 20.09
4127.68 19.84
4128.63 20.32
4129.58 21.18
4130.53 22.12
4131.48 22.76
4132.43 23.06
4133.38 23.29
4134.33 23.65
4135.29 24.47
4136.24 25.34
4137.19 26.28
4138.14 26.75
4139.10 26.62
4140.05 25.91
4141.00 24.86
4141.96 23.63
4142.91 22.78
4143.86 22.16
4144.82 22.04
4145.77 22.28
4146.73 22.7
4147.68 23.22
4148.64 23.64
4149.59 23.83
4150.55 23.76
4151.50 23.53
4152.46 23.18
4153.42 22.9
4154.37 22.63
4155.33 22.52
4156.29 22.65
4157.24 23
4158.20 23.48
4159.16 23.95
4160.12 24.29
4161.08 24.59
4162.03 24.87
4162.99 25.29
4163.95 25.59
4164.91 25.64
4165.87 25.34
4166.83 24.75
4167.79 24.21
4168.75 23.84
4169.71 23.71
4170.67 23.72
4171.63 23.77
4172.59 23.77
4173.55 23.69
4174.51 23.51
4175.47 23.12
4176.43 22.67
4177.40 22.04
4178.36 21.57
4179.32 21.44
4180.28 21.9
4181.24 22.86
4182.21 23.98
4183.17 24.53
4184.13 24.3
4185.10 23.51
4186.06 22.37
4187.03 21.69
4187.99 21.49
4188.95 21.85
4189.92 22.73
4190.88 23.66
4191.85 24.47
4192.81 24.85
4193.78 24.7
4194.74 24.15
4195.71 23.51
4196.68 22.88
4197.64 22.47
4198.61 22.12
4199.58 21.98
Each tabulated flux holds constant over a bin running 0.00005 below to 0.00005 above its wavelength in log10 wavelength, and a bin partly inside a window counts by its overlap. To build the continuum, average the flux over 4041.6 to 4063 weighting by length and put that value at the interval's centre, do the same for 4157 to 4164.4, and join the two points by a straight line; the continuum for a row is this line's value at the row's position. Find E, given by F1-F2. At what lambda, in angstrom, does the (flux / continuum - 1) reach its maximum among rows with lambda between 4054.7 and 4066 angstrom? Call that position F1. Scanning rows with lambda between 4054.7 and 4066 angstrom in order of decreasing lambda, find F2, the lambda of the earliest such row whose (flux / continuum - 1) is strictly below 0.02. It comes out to -8.4 angstrom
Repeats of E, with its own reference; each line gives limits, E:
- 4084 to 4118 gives -22.6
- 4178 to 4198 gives -4.8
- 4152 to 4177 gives -11.5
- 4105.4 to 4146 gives -7.6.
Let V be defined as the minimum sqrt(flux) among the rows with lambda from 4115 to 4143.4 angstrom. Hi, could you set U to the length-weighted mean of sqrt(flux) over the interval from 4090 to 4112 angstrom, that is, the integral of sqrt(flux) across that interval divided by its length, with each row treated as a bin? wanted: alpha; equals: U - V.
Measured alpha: 0.4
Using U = 4.81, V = 4.5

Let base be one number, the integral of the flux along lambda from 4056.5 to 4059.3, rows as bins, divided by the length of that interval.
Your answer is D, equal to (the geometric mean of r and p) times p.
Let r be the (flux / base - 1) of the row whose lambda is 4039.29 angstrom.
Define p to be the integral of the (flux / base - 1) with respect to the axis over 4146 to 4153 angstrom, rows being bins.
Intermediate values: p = 0.3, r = 0.08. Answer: 0.04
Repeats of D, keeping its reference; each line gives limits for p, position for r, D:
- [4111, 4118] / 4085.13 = 0.30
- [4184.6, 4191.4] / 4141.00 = 0.00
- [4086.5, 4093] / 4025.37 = 0.58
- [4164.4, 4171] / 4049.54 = 0.04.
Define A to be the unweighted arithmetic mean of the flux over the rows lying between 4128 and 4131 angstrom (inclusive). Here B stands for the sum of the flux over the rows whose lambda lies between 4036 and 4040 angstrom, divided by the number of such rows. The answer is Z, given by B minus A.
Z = 3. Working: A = 21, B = 24.1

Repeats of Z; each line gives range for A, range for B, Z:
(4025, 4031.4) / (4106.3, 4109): -2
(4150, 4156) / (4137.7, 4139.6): 4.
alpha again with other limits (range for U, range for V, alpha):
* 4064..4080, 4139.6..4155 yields 0.0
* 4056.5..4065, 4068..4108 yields 0.3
